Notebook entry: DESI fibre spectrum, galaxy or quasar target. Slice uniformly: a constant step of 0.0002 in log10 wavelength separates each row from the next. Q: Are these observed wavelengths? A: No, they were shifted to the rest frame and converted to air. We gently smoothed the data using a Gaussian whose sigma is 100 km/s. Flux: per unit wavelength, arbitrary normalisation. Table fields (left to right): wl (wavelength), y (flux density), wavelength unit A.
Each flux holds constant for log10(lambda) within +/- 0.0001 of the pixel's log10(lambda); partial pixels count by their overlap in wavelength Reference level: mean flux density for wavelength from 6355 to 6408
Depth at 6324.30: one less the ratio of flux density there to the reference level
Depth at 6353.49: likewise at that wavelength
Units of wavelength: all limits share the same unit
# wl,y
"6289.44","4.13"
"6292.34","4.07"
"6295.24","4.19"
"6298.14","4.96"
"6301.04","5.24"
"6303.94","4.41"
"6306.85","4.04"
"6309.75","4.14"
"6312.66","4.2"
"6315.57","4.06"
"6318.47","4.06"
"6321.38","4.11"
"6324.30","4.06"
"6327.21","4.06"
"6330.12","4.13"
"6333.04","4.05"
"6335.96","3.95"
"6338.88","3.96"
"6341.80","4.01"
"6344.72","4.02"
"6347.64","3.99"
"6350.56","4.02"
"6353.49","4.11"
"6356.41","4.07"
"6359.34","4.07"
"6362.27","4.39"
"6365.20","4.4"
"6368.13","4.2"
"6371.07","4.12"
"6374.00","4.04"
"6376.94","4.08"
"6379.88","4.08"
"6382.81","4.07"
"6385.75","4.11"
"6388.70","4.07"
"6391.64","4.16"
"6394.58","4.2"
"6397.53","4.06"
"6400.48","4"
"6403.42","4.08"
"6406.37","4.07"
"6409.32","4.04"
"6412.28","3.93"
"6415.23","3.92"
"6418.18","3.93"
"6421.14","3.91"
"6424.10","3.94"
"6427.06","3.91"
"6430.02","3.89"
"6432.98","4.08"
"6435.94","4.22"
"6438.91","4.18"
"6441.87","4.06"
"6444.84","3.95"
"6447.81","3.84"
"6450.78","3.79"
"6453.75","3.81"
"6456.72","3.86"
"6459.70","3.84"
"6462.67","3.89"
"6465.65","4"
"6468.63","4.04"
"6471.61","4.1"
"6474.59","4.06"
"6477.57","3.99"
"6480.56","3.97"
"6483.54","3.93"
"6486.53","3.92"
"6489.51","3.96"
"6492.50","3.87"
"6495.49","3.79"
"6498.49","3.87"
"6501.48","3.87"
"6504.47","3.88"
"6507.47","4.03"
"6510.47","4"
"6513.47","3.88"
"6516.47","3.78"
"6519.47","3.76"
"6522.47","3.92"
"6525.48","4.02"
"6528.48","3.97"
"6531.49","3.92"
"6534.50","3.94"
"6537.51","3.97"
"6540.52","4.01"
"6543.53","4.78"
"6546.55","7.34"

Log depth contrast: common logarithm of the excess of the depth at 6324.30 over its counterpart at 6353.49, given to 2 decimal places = -1.92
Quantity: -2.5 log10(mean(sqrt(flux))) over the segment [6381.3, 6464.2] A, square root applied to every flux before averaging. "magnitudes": -0.752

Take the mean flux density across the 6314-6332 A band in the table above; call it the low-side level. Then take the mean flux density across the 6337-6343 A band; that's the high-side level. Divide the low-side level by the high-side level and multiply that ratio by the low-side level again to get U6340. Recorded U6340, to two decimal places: 4.18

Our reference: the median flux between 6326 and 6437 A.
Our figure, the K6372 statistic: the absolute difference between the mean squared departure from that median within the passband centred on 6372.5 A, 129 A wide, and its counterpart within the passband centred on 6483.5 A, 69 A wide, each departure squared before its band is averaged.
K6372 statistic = 0.018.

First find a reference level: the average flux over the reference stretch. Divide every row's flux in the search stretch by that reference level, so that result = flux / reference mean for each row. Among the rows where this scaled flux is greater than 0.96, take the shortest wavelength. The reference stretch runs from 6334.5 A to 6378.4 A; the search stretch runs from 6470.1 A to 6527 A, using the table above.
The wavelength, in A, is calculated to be 6471.61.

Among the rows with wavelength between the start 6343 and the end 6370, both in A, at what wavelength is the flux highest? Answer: 6365.20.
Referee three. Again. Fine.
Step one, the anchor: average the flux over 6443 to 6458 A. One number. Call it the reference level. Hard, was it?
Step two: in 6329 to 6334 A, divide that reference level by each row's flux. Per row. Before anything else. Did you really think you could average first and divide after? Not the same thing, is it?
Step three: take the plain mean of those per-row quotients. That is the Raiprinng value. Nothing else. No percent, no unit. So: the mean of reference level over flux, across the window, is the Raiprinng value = 0.941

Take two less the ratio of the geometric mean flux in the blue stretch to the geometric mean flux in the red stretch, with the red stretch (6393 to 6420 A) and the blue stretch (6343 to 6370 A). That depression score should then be 0.972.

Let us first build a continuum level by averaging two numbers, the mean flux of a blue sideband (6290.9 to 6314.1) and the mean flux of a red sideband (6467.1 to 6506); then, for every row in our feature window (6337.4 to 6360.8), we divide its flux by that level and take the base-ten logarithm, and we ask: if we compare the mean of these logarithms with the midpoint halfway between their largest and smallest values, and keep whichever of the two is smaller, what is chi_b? -0.015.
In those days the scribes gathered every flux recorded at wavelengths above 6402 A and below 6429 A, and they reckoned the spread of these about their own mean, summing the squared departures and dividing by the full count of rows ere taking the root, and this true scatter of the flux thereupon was 0.067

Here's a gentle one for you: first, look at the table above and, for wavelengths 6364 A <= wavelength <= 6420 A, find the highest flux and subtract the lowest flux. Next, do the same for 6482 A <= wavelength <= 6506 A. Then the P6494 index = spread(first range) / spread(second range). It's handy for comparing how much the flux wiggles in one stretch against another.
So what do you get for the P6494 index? 2.8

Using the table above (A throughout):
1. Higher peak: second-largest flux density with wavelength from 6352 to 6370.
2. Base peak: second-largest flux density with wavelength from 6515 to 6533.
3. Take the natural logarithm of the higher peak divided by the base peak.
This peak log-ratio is 0.10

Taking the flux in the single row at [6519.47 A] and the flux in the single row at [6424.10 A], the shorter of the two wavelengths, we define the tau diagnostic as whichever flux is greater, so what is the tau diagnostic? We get 3.94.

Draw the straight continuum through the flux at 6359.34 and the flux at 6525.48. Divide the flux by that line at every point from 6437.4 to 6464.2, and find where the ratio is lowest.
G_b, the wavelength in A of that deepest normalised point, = 6450.78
